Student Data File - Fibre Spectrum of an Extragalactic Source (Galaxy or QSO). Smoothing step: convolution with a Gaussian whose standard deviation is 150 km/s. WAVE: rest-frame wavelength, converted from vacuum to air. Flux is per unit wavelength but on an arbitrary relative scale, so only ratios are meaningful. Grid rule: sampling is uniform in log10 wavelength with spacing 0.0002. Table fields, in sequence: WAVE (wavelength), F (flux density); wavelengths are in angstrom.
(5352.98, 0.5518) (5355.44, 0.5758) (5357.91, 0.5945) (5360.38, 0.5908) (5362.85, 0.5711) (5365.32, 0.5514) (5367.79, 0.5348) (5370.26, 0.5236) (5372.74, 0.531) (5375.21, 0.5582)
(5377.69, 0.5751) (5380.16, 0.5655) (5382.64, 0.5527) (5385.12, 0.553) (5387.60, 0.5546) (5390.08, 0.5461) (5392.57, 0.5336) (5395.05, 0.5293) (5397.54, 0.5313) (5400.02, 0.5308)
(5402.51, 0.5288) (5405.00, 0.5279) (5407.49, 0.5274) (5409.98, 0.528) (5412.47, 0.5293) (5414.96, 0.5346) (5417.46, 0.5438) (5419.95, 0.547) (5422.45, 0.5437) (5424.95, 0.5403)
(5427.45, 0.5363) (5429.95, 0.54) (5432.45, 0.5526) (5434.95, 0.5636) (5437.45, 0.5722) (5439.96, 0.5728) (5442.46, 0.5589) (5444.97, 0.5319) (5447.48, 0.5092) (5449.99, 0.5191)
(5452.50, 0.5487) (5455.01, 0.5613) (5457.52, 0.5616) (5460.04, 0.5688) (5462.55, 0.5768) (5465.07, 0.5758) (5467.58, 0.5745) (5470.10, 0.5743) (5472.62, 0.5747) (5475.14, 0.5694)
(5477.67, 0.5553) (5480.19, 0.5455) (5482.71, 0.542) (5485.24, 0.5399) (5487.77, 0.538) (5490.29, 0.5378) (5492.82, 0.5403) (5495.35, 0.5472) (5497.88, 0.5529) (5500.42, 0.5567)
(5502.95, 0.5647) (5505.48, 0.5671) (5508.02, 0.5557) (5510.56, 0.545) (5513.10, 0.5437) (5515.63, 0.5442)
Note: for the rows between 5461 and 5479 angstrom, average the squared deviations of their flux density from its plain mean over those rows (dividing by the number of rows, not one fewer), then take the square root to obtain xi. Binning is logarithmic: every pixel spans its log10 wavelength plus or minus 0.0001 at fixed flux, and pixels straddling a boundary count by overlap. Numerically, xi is 0.007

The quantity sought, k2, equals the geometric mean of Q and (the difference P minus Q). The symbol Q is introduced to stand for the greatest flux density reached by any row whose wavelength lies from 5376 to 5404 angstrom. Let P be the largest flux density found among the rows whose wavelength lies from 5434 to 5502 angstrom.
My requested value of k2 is 0.031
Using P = 0.5768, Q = 0.5751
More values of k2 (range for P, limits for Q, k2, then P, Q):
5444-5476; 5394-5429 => 0.128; 0.5768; 0.547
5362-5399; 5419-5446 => 0.036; 0.5751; 0.5728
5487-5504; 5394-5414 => 0.133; 0.5647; 0.5313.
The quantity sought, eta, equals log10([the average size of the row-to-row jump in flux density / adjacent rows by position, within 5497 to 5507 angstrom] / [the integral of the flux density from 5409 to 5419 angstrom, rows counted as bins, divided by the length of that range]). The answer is -2.1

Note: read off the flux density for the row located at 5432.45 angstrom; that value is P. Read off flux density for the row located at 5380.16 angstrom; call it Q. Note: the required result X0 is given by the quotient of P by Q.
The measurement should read 0.98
